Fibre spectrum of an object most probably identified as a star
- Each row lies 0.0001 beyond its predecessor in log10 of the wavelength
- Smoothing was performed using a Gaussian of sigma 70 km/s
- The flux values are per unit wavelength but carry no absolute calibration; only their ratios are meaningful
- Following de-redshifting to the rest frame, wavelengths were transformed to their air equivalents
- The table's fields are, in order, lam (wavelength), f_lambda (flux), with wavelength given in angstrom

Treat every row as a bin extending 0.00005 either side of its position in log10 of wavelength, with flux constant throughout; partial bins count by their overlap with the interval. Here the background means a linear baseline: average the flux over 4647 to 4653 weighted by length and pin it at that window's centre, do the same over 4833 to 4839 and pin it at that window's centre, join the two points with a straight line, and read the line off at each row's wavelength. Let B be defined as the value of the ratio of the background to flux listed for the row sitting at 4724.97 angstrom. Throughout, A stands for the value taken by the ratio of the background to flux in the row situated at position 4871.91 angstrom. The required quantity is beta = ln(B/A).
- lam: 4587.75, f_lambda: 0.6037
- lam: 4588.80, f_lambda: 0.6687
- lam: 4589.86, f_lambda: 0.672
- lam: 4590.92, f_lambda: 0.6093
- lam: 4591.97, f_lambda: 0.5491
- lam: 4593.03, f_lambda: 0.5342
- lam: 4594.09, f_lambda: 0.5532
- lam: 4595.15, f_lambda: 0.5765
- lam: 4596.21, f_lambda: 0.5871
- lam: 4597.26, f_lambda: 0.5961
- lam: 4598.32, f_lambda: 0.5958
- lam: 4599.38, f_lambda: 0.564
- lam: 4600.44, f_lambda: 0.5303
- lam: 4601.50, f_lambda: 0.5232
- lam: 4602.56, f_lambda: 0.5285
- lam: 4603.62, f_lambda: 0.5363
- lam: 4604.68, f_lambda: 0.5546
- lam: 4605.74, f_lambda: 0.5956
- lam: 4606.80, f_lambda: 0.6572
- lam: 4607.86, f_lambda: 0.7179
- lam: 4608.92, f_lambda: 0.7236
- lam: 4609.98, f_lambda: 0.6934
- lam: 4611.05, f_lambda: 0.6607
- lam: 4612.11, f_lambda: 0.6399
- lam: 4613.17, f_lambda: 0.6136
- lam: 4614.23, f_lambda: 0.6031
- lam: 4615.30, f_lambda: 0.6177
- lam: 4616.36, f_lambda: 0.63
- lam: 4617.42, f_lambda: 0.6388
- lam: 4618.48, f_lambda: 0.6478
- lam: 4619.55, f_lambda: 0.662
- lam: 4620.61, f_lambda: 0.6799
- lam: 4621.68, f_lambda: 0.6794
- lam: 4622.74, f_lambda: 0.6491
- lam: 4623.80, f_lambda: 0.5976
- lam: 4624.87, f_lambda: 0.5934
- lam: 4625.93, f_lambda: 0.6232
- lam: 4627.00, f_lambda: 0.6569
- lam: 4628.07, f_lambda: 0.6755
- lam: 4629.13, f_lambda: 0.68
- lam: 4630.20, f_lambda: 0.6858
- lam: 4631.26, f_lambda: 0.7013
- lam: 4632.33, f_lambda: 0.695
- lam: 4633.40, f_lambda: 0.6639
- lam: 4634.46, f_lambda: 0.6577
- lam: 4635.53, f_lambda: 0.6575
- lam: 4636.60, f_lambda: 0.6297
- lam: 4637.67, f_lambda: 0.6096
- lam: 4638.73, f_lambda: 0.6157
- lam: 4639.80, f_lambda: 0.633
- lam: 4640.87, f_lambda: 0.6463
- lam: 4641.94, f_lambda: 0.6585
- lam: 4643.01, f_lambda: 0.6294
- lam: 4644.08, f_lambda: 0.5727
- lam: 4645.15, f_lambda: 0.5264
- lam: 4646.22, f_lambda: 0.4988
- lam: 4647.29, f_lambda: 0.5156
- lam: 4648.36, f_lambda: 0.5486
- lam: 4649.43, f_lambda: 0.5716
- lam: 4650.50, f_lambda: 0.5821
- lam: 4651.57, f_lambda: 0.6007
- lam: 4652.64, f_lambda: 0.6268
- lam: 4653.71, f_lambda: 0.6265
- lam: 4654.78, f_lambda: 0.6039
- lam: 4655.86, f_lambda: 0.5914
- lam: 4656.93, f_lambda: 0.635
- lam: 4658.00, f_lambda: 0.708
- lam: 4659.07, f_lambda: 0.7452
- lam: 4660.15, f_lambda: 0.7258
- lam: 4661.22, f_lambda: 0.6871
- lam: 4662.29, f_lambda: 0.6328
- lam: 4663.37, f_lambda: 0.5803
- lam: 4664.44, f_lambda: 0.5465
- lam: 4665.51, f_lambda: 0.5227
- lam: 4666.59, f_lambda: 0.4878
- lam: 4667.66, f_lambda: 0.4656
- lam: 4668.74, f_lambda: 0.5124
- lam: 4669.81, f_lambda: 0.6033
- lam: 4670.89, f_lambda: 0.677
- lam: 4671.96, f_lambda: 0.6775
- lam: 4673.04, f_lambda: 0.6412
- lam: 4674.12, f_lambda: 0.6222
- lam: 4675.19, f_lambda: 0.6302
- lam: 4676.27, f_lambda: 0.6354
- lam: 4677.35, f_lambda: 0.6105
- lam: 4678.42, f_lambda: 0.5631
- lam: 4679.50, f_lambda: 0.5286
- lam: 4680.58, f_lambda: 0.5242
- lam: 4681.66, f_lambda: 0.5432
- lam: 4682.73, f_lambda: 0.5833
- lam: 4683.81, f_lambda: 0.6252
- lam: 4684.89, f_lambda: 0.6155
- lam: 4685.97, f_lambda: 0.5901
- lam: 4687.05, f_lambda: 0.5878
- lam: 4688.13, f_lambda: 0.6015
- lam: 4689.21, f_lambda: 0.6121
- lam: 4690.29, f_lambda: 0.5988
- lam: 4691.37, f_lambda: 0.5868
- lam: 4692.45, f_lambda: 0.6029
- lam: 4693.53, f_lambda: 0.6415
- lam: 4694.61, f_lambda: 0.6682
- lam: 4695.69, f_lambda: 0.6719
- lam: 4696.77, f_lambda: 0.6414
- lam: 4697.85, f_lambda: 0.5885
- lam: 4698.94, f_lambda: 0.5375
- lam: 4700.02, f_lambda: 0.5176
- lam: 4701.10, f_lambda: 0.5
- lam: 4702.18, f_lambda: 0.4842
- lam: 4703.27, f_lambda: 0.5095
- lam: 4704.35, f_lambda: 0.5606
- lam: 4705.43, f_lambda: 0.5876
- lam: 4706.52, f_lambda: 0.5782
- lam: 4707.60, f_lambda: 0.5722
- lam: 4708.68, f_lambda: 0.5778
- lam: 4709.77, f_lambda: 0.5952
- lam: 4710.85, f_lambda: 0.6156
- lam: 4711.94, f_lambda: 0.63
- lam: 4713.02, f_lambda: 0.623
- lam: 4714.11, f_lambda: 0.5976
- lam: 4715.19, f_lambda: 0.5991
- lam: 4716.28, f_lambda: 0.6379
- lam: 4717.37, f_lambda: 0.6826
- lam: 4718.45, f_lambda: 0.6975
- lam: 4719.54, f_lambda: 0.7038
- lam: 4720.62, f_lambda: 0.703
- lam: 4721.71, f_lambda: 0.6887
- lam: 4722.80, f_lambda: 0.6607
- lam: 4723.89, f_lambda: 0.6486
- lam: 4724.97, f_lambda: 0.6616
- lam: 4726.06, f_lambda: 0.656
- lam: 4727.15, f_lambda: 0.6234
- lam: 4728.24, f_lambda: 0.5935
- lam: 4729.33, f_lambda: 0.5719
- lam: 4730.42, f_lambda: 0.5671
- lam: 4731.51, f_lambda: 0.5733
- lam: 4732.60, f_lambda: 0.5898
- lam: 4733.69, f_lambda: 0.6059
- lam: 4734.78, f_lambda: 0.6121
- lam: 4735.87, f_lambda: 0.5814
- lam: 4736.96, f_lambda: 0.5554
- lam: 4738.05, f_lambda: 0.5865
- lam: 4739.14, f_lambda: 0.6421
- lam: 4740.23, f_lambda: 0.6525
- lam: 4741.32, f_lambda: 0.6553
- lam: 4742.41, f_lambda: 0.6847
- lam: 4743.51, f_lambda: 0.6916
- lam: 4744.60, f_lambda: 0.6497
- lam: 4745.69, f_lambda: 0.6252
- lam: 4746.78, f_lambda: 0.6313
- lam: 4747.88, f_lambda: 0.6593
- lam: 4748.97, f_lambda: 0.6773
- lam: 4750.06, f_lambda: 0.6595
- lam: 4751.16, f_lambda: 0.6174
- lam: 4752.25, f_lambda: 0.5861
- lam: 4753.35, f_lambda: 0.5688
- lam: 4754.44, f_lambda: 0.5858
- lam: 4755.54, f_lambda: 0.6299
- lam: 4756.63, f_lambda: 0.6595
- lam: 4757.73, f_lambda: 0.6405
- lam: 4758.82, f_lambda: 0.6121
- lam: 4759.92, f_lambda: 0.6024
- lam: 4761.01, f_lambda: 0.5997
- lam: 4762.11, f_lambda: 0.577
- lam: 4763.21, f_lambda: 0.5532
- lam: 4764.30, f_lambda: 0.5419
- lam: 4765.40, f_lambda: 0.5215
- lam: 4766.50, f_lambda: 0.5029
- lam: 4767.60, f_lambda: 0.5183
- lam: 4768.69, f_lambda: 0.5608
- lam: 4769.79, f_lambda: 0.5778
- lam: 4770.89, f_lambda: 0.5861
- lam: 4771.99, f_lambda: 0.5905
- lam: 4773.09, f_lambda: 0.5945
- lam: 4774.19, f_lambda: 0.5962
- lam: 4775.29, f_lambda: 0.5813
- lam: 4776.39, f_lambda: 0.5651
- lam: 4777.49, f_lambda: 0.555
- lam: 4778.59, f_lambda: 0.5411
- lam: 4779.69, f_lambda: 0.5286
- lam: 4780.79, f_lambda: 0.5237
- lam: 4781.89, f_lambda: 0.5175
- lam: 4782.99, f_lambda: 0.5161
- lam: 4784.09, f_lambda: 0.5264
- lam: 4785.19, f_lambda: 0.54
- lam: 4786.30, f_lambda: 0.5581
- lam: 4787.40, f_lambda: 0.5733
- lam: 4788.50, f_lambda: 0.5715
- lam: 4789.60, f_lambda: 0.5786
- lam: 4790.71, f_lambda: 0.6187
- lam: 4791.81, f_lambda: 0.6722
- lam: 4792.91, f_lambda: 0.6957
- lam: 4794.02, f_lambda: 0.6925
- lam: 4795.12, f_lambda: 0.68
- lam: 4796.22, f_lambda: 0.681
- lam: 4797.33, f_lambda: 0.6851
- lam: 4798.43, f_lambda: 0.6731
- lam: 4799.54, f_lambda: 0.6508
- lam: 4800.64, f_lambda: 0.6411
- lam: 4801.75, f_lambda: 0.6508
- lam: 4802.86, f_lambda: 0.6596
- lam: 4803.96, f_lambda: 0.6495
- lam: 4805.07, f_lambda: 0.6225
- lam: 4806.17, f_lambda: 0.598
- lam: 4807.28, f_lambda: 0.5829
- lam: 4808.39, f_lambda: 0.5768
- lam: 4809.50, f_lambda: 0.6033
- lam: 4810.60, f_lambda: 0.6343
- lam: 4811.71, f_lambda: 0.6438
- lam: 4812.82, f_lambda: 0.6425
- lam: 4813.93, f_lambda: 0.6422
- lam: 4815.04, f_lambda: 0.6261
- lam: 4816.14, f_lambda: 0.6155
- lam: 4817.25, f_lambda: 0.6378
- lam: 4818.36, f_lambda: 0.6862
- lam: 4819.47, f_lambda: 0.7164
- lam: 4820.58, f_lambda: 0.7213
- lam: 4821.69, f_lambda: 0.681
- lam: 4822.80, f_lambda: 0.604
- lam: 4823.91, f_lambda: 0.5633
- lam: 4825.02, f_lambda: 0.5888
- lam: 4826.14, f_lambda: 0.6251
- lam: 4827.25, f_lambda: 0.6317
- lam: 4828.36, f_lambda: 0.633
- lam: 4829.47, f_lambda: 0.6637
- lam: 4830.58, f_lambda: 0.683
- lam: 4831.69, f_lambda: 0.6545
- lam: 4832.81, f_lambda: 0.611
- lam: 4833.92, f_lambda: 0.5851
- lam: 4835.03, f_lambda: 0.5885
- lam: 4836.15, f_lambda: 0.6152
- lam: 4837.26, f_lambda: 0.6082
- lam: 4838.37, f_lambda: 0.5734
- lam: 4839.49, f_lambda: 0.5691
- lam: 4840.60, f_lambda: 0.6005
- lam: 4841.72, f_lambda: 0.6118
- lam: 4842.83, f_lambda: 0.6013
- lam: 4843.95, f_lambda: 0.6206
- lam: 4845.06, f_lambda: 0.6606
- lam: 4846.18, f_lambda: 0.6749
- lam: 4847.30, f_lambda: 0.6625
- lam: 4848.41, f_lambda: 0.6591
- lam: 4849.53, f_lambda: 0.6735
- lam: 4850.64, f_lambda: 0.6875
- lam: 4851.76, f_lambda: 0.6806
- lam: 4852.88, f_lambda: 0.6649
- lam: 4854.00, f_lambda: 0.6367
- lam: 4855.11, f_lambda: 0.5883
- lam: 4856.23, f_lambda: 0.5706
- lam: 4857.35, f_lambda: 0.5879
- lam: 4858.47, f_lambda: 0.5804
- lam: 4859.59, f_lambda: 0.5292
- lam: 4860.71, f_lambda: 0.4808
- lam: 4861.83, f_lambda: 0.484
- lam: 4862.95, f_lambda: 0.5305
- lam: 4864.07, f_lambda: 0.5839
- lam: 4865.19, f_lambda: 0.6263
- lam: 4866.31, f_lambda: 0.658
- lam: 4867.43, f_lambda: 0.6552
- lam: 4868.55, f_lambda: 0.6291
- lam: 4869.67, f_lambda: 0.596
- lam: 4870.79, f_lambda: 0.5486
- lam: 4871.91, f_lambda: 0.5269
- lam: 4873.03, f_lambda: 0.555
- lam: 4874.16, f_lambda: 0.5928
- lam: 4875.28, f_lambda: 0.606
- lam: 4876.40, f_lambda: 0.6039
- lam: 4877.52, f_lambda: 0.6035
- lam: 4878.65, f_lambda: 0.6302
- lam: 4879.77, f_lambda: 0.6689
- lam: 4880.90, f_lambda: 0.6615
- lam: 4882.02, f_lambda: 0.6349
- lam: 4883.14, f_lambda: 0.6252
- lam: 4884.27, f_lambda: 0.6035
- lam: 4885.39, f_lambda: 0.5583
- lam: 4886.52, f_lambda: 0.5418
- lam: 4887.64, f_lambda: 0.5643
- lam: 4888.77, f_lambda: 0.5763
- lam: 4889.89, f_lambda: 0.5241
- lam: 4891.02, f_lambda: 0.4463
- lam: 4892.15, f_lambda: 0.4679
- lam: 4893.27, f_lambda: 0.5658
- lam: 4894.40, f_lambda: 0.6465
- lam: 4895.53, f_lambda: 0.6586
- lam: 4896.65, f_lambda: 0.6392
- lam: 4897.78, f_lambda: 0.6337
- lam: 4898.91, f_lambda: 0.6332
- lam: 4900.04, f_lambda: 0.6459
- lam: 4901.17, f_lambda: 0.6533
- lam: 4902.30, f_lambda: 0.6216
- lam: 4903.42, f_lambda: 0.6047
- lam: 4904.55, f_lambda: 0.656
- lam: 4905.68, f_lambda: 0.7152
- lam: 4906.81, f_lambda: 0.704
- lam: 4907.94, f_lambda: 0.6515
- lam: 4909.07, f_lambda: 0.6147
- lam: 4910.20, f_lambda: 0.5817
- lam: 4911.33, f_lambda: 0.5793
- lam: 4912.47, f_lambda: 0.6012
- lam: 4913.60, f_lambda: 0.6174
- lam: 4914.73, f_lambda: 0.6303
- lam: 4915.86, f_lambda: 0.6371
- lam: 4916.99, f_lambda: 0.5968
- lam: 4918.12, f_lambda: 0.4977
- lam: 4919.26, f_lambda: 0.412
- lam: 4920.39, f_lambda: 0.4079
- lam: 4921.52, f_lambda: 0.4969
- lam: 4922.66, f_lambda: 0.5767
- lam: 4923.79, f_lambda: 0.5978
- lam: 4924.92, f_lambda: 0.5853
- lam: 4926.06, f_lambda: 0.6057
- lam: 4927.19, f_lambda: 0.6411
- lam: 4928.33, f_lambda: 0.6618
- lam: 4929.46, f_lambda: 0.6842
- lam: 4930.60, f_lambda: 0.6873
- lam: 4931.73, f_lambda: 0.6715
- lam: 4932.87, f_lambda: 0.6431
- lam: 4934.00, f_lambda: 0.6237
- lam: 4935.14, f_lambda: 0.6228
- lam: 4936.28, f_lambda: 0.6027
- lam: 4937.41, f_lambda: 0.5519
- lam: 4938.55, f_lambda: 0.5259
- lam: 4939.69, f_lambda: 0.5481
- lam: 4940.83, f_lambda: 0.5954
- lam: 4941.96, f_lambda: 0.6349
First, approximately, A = 1.14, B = 0.88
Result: -0.25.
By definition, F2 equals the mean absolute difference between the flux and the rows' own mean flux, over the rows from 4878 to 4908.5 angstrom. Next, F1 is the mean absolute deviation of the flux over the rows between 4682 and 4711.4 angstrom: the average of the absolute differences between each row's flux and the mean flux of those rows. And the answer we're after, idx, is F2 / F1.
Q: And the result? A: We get 1.5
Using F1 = 0.0334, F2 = 0.050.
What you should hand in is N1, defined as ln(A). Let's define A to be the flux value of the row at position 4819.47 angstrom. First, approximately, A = 0.7164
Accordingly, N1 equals -0.33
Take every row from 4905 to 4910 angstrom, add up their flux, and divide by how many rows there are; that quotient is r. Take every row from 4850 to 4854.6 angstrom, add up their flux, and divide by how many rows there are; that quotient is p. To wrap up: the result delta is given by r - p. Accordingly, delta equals 0.00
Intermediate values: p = 0.667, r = 0.671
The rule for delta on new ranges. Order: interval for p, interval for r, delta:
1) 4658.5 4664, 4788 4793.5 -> -0.05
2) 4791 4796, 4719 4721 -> 0.02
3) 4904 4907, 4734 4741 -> -0.09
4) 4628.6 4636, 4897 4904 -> -0.05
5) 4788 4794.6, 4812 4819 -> 0.00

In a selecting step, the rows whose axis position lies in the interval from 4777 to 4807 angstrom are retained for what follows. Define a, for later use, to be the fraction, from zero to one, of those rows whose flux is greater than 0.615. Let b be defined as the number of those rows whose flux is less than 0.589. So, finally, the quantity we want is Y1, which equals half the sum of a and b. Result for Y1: 6.3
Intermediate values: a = 0.52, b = 12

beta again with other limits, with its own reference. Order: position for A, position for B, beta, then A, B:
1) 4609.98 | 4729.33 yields 0.21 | 0.82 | 1.02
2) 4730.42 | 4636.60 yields -0.12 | 1.03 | 0.91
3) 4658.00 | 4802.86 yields 0.10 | 0.81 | 0.90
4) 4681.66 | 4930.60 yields -0.19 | 1.07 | 0.88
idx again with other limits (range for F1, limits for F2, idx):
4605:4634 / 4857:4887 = 1.4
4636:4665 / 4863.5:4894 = 0.9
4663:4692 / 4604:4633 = 0.8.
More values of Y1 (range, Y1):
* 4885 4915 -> 5.3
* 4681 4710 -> 7.6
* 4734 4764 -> 4.3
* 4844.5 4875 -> 6.2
